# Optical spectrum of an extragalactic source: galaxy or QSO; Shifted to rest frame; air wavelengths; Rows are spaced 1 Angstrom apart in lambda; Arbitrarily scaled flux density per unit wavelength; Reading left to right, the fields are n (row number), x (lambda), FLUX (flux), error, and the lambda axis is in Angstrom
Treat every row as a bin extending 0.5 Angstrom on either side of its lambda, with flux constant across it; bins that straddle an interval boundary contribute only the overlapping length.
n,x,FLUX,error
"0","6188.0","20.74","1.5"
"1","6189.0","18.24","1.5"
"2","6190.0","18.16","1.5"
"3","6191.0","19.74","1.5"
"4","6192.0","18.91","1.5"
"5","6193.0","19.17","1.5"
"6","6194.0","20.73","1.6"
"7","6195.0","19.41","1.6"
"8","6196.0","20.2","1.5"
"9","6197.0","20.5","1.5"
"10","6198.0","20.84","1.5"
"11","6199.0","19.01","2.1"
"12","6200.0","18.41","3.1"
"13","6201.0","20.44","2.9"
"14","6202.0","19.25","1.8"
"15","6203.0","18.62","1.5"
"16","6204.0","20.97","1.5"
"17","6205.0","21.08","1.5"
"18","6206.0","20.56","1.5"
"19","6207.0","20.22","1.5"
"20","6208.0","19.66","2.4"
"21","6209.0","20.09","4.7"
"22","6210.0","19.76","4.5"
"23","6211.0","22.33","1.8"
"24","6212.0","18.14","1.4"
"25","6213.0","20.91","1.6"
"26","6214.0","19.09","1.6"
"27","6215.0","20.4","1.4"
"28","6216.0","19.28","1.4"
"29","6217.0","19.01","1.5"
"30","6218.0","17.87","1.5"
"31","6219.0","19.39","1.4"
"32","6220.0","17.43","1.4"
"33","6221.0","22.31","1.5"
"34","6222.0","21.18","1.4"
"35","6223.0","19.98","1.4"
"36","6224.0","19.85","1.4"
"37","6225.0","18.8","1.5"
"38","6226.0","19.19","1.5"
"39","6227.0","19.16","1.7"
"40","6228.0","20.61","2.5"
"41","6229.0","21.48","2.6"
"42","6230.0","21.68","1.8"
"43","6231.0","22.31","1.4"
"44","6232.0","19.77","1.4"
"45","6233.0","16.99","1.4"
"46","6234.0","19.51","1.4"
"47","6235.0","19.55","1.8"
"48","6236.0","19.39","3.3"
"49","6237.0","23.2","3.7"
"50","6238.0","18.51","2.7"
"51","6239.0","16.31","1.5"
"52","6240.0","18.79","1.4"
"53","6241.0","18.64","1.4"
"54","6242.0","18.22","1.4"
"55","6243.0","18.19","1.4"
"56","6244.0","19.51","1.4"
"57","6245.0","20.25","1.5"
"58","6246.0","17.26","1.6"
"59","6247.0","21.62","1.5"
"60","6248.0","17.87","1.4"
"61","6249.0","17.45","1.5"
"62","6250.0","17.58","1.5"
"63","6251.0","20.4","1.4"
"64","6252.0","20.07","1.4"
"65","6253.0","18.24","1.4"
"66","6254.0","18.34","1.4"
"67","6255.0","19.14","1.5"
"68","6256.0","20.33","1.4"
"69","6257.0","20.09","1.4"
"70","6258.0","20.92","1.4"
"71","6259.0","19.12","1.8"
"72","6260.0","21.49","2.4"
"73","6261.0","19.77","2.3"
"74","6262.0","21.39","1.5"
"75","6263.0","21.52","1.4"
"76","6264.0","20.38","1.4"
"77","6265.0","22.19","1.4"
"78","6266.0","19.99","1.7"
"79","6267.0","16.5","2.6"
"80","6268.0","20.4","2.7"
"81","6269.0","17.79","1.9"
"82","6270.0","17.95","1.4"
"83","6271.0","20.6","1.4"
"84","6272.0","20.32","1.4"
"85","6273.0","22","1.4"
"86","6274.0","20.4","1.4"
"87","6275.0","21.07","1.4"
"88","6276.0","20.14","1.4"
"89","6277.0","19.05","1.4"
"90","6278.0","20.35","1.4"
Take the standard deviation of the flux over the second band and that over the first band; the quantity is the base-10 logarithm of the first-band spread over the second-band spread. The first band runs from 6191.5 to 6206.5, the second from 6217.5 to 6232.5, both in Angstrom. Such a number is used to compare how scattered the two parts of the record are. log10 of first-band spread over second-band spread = -0.21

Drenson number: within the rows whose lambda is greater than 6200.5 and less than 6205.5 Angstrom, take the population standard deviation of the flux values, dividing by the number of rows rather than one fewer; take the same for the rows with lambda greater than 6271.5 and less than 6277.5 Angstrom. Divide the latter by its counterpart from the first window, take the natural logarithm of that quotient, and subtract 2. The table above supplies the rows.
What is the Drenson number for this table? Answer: -2.08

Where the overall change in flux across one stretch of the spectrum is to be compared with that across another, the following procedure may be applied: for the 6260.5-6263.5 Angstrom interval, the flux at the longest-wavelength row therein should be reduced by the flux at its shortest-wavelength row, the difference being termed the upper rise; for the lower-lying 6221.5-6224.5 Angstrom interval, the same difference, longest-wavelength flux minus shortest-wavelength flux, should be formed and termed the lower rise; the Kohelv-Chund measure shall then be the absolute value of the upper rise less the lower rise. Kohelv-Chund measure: 3.1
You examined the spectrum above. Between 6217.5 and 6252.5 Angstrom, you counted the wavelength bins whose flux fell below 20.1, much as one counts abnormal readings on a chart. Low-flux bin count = 25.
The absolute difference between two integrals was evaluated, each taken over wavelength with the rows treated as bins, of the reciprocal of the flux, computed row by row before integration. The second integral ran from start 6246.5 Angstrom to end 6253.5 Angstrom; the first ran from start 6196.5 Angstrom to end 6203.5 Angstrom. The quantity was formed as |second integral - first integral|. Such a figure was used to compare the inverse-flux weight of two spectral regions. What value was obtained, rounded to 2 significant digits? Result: 0.012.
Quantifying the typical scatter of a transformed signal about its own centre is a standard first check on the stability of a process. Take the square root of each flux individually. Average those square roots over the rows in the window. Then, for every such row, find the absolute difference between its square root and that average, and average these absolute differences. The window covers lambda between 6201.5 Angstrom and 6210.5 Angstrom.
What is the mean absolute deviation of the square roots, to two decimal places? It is 0.07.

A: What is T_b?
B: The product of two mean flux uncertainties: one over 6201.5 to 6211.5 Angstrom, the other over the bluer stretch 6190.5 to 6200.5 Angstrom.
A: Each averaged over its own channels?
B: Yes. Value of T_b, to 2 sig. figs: 3.9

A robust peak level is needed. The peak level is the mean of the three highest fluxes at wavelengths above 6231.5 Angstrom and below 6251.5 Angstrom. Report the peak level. 21.7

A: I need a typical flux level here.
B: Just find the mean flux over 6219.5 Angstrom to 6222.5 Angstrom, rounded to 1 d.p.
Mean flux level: 20.3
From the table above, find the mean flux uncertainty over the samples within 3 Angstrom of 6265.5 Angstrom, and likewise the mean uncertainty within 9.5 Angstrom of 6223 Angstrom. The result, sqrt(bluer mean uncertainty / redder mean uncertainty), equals 0.92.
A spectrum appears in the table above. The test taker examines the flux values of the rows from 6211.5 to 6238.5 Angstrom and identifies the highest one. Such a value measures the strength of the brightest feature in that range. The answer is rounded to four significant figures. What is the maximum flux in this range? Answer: 23.20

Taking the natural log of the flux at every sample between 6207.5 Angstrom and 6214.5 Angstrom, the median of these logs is 2.984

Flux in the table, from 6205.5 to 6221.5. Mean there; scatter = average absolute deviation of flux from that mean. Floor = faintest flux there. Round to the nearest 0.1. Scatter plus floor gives 18.5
